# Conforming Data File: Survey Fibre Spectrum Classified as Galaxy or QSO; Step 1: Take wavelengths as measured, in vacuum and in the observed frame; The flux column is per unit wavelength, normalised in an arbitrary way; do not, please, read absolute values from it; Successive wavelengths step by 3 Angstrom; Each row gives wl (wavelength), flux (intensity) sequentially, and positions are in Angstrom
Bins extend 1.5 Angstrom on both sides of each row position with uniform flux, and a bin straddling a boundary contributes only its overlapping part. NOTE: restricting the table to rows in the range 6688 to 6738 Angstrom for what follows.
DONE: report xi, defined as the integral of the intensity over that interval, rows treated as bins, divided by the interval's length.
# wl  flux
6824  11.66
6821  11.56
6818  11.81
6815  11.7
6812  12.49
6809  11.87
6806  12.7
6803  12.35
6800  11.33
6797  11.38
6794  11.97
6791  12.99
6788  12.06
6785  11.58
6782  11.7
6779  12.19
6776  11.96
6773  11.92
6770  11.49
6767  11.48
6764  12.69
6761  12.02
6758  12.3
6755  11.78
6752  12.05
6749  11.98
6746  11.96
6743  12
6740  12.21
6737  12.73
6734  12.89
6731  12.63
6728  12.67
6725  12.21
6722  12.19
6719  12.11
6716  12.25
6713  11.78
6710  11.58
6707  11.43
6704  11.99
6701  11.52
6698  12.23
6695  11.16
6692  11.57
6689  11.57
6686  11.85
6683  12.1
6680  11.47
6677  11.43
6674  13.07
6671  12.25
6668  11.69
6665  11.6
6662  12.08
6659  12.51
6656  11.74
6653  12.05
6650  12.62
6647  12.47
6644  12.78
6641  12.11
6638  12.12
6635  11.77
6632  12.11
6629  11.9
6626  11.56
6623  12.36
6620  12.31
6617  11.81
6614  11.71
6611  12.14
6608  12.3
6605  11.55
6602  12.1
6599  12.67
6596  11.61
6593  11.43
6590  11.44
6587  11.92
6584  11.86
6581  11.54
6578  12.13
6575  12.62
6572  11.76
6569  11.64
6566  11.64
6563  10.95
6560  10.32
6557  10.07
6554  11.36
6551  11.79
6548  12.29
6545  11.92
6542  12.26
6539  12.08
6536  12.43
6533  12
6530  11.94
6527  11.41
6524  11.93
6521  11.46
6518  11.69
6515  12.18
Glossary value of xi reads 12.0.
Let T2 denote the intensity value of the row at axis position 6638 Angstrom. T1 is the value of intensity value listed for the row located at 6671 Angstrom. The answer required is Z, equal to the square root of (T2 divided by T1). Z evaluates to 0.995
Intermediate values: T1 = 12.25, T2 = 12.12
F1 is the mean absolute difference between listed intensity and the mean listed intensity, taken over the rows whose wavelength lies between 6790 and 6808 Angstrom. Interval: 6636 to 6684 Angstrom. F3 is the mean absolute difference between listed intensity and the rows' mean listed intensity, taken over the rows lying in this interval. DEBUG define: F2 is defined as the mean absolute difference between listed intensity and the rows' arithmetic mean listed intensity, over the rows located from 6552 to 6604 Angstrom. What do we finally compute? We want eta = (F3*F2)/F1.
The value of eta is 0.31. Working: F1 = 0.560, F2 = 0.47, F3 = 0.36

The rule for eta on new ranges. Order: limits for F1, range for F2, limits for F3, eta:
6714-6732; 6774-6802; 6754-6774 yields 0.58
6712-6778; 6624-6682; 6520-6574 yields 0.56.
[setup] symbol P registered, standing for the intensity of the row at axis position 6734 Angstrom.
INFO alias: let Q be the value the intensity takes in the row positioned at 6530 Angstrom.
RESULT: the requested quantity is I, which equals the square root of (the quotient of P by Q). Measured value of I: 1.04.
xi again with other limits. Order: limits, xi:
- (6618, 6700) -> 12.0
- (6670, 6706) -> 11.8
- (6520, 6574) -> 11.6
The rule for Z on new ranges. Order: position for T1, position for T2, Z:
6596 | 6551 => 1.008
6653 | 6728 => 1.025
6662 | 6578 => 1.002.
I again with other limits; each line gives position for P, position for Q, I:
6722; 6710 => 1.03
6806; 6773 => 1.03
